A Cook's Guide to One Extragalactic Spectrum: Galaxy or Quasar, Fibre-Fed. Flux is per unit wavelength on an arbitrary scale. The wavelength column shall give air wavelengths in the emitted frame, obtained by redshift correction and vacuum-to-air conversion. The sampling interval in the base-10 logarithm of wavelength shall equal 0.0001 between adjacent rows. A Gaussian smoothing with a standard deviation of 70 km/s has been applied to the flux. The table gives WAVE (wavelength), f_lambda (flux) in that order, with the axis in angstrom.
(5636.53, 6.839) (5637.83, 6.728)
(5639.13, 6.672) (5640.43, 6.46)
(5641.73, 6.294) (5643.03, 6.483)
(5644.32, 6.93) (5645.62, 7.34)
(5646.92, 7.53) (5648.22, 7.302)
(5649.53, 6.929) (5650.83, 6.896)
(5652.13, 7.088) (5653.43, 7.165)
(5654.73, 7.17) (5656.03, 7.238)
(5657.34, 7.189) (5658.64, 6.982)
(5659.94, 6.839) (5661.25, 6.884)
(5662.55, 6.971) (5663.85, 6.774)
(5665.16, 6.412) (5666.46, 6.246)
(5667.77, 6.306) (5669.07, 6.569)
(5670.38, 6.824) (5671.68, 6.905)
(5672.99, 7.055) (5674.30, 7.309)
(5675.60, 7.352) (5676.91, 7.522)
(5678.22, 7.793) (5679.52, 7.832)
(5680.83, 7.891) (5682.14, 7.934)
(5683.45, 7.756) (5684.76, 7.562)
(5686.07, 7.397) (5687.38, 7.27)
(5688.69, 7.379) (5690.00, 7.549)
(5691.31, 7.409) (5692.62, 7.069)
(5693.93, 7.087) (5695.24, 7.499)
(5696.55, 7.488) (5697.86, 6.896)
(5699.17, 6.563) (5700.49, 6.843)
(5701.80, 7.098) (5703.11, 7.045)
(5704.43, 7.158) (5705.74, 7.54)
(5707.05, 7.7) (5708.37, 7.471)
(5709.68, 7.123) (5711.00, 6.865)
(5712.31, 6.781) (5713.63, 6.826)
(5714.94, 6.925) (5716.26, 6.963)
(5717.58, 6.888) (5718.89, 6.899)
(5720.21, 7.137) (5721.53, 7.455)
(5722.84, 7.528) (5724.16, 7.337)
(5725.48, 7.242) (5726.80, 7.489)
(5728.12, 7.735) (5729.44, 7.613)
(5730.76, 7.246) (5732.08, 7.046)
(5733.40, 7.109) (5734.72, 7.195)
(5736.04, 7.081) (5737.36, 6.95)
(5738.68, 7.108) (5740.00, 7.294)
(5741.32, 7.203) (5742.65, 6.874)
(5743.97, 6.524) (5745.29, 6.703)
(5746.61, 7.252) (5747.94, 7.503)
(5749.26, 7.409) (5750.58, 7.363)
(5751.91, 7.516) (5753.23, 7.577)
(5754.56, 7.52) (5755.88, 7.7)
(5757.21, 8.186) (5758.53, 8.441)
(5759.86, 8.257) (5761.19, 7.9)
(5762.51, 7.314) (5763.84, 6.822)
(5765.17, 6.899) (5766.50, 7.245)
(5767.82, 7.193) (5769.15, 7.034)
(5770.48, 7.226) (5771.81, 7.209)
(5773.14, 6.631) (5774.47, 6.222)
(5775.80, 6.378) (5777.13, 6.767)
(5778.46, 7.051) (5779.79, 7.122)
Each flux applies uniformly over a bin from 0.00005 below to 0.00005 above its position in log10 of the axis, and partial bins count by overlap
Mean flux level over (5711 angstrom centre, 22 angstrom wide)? 7.10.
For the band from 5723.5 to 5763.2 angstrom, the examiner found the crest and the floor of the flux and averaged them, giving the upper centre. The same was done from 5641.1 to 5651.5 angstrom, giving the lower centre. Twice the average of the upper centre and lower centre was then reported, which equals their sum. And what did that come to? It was 14.4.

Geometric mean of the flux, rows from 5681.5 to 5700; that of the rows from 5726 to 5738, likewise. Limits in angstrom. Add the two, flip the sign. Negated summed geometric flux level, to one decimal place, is -14.6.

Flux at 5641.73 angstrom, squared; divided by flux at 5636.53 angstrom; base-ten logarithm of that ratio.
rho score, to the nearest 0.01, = 0.76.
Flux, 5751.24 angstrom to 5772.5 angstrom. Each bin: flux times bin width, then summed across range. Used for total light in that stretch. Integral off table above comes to 159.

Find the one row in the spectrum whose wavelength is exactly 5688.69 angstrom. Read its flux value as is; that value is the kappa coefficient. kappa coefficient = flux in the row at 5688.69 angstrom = 7.379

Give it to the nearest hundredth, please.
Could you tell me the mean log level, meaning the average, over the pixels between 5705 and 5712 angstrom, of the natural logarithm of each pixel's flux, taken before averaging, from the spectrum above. 1.99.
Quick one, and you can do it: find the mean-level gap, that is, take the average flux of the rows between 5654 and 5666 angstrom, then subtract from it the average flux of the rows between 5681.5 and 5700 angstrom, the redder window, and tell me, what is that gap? -0.41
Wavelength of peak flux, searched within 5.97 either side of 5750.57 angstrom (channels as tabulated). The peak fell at 5755.88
